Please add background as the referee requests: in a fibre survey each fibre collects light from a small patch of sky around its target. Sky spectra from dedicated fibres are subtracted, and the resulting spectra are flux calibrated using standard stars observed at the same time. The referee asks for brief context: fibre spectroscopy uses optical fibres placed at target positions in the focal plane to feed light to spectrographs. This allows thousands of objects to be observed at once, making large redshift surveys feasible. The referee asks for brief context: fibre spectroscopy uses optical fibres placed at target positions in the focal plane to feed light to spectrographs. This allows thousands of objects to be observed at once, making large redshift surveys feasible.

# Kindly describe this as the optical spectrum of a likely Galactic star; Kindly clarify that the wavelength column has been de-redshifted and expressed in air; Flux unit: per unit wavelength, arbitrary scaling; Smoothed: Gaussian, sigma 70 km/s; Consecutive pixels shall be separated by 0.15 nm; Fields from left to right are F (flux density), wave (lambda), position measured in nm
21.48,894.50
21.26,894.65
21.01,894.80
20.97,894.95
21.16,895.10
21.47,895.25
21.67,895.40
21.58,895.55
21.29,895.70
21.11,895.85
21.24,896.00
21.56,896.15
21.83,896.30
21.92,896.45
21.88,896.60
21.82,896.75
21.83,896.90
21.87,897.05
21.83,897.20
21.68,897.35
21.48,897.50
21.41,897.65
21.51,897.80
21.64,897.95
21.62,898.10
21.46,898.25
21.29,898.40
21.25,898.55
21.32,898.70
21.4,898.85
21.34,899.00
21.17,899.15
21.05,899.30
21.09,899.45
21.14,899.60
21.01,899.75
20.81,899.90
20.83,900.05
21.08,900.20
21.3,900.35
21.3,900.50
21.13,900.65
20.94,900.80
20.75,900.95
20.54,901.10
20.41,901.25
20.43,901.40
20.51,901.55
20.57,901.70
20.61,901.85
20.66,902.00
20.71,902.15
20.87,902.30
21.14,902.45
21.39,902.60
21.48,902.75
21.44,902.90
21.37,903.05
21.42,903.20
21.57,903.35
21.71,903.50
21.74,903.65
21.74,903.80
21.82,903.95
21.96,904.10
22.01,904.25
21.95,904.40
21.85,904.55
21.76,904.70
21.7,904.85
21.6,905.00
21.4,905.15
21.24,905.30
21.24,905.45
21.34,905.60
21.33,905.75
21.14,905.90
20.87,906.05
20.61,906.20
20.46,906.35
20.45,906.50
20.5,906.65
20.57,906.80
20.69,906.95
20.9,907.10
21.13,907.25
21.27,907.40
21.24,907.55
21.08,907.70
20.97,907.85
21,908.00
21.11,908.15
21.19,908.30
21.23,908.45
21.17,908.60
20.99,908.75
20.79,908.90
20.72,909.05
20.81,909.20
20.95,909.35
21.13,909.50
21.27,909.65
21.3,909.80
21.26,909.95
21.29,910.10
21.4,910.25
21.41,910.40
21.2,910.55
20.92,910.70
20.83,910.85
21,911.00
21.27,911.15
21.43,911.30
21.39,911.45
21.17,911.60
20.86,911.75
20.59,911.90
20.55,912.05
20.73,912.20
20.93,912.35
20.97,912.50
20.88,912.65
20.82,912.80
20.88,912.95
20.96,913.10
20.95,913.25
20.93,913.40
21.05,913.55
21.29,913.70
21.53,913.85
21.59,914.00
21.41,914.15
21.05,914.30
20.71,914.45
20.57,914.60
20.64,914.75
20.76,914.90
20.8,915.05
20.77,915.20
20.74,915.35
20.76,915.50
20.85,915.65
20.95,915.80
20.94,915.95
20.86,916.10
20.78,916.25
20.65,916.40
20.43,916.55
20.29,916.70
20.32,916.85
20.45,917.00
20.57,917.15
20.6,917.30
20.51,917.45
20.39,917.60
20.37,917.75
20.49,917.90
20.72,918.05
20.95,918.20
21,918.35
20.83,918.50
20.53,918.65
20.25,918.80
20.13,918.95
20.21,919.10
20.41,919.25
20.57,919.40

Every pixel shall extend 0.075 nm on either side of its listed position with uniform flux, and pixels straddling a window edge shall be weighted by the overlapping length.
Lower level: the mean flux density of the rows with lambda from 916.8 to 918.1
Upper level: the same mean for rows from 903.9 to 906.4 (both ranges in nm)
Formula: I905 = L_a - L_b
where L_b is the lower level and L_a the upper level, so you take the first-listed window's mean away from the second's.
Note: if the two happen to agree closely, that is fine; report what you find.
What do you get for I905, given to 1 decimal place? 0.9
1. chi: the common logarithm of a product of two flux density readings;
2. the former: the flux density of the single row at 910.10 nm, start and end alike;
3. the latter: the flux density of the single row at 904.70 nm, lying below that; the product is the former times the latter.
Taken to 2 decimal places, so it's 2.67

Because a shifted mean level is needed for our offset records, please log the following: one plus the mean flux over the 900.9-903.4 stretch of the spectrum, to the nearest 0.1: 21.9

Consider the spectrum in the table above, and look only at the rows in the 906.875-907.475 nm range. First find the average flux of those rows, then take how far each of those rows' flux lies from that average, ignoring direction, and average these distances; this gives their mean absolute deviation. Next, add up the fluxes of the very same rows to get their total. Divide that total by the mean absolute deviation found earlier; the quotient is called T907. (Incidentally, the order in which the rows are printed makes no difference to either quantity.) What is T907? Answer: 415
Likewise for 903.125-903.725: 752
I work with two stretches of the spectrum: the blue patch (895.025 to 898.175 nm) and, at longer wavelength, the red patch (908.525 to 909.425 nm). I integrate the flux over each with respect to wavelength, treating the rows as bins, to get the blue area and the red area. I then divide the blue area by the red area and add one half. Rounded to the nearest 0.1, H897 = 4.1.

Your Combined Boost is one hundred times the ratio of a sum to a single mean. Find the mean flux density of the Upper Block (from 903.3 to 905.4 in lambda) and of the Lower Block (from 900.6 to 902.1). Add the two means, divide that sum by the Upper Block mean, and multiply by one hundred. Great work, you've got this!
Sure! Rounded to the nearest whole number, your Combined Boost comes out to 195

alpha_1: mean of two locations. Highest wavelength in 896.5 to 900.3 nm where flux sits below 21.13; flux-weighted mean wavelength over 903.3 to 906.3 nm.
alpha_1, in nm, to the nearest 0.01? 902.48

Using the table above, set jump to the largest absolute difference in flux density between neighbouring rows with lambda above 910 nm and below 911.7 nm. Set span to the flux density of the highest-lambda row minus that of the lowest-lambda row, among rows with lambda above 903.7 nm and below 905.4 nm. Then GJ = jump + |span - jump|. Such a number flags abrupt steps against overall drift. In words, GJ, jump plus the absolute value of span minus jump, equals 1.06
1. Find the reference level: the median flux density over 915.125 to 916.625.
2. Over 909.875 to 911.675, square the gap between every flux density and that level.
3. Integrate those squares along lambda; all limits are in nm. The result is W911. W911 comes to 0.41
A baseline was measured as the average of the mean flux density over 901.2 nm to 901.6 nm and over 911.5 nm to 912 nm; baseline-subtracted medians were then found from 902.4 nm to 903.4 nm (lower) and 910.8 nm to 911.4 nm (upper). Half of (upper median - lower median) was -0.14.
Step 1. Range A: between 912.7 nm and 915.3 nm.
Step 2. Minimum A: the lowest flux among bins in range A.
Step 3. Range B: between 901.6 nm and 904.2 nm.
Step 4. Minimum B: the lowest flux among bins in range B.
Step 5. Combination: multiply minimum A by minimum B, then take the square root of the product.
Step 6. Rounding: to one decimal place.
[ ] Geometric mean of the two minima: 20.6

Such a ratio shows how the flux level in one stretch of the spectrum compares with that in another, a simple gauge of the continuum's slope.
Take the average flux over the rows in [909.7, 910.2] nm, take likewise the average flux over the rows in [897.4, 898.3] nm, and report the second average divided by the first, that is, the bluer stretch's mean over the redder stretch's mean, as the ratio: 1.01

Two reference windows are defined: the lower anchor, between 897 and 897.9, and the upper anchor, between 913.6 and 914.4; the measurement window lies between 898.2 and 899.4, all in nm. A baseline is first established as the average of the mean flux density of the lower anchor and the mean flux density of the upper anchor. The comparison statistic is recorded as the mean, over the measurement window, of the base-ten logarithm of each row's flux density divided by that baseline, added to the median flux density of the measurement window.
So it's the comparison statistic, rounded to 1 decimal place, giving 21.3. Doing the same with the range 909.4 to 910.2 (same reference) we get 21.3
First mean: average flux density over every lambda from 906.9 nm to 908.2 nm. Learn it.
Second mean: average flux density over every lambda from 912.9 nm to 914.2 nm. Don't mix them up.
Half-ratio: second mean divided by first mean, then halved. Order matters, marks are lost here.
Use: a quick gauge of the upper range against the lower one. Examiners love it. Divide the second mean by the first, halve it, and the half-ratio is 0.503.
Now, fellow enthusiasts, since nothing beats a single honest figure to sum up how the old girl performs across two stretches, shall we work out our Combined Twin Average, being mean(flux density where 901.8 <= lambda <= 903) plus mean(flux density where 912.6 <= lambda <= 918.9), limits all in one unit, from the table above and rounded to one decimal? 41.8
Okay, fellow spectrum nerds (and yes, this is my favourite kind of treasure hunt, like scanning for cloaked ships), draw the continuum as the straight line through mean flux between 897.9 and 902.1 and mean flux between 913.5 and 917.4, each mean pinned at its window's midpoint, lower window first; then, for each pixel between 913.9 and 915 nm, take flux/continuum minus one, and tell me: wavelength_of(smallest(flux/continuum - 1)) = 914.60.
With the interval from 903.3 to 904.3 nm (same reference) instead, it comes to 903.35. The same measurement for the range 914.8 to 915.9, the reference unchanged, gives 915.35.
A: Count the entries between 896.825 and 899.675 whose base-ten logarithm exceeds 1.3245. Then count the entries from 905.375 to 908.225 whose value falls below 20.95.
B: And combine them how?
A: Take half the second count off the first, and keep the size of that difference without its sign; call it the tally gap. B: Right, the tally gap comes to 13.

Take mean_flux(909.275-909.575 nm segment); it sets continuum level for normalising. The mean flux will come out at 21.0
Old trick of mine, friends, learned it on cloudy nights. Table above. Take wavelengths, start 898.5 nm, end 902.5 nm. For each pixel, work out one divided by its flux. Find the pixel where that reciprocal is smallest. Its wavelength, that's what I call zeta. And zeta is 898.85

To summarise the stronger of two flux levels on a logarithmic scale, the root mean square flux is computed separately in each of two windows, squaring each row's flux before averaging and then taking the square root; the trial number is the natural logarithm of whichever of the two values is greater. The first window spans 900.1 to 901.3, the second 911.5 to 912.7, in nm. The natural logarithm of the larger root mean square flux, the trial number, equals 3.041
